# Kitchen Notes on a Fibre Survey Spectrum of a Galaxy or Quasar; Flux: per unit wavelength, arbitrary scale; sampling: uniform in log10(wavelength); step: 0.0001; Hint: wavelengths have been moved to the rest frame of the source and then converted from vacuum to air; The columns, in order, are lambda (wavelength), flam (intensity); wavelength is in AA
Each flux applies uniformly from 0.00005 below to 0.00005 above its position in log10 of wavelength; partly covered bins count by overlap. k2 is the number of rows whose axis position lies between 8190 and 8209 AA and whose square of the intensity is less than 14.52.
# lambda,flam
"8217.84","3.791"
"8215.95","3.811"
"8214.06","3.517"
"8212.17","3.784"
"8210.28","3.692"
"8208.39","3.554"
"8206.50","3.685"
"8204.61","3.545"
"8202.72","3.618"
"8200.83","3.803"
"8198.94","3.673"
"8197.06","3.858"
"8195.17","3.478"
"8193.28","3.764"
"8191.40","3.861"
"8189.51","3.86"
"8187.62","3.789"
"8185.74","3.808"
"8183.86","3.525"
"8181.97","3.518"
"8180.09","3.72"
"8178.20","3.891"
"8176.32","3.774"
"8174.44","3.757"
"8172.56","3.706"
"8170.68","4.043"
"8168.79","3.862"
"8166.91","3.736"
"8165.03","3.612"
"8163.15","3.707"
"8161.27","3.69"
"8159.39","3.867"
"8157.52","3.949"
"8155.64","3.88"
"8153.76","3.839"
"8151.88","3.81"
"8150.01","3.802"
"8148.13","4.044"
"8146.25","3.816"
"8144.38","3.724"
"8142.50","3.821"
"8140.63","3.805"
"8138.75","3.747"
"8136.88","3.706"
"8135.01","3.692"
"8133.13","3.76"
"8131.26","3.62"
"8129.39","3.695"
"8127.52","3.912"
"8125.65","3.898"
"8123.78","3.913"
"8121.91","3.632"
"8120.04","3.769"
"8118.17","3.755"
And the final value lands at 8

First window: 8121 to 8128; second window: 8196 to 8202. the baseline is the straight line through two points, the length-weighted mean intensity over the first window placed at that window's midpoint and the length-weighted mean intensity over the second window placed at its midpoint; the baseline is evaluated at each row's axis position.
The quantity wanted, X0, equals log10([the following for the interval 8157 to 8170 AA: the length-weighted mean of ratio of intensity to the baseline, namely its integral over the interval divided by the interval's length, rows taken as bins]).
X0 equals -0.003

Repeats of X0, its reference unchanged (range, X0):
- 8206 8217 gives -0.009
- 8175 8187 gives -0.008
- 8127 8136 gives -0.012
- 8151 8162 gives 0.004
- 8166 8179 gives 0.004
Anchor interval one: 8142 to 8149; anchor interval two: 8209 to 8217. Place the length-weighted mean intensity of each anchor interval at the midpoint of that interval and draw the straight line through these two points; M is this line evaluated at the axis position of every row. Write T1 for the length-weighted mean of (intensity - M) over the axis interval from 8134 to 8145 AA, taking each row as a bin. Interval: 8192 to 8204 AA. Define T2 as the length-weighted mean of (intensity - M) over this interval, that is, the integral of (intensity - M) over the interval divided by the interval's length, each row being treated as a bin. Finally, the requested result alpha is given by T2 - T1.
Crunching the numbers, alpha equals 0.08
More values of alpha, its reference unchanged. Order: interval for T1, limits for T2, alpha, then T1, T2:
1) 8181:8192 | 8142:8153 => 0.03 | -0.04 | -0.01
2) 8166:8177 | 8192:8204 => -0.06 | 0.02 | -0.03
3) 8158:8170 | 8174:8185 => -0.03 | -0.05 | -0.08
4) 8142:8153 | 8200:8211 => -0.06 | -0.01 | -0.07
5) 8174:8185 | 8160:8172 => 0.05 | -0.08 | -0.03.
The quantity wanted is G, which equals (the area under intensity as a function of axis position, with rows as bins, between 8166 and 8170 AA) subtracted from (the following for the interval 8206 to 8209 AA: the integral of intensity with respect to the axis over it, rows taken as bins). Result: -4.4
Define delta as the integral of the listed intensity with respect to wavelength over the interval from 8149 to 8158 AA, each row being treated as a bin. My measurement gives 34.7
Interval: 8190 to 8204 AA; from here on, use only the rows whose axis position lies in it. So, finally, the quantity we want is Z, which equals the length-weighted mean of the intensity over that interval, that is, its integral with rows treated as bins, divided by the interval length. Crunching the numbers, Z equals 3.72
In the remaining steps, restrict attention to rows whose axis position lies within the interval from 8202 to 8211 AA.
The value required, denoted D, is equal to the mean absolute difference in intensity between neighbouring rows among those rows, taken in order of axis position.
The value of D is 0.12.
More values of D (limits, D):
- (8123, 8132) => 0.08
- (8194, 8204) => 0.22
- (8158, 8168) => 0.10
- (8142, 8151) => 0.16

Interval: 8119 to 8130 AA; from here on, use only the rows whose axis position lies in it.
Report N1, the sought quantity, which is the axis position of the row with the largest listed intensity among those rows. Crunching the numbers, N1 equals 8123.78 AA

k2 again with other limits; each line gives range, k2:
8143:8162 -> 4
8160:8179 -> 7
